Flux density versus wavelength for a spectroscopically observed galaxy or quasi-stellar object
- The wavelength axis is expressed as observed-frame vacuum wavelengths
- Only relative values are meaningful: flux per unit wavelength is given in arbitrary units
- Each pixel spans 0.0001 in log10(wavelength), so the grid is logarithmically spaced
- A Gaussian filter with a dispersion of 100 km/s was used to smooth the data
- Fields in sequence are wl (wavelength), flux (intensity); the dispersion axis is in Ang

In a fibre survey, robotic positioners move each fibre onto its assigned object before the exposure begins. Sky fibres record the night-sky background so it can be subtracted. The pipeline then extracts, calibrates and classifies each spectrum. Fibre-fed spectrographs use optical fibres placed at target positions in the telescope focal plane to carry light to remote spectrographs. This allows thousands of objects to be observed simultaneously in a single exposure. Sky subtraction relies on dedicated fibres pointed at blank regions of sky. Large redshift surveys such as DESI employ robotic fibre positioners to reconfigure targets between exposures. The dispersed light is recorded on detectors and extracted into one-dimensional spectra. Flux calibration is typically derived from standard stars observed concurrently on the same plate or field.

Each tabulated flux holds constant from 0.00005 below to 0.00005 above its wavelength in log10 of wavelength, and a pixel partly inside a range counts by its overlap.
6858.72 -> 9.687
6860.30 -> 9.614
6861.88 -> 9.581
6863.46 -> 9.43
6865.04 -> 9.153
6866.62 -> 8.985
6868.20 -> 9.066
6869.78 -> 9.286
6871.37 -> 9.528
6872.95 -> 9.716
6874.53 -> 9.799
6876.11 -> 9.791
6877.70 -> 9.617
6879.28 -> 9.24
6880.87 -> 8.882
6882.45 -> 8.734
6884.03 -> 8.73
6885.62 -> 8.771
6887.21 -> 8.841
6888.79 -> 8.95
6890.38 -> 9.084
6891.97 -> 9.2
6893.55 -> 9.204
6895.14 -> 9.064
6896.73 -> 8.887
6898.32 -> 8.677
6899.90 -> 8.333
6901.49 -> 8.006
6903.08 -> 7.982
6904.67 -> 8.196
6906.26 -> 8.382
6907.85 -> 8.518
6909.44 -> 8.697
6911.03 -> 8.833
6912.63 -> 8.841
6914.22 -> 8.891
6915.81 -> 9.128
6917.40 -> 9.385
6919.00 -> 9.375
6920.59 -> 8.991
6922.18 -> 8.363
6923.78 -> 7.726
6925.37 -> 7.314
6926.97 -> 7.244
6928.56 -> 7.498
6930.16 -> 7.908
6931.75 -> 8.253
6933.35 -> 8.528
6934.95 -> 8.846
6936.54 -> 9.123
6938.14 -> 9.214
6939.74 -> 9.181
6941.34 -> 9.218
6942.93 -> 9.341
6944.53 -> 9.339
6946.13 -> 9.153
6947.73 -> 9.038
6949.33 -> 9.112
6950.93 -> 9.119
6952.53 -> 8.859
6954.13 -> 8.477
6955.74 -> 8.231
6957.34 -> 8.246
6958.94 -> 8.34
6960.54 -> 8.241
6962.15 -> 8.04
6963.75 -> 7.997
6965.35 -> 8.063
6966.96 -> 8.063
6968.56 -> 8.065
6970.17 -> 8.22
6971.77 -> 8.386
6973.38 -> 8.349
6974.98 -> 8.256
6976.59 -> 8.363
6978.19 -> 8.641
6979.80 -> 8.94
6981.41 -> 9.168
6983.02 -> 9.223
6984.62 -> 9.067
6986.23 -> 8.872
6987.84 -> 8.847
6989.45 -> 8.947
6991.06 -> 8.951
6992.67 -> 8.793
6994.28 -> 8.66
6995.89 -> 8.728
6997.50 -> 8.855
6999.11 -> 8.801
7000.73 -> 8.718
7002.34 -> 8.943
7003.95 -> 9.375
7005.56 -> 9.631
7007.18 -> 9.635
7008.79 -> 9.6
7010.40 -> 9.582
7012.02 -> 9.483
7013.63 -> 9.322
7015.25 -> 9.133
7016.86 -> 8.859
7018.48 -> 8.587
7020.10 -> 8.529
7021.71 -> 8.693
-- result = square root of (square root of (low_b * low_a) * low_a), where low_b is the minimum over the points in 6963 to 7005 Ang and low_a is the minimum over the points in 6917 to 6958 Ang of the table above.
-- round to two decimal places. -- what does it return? 7.43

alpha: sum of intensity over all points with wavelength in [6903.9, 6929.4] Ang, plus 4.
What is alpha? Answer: 139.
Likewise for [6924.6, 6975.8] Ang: 275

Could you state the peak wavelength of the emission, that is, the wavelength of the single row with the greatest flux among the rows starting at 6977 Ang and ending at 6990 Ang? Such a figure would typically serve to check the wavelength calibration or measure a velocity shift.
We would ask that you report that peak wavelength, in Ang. 6983.02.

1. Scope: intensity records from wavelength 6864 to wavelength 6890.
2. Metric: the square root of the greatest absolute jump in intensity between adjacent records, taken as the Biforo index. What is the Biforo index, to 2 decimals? 0.61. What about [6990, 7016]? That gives 0.66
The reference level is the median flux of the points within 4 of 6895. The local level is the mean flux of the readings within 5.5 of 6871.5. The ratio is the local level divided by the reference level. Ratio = 1.04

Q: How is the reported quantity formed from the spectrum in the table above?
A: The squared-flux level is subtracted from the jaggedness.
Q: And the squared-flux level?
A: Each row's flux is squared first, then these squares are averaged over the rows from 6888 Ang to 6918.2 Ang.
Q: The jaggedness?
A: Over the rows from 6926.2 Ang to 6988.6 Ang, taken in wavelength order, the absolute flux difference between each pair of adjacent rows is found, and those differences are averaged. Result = -77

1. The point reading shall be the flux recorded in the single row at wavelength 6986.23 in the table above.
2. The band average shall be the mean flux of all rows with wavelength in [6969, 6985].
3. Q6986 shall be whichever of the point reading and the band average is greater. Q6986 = 8.87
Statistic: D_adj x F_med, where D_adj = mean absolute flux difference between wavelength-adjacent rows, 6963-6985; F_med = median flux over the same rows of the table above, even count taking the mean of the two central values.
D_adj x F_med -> 1.06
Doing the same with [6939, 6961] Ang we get 1.14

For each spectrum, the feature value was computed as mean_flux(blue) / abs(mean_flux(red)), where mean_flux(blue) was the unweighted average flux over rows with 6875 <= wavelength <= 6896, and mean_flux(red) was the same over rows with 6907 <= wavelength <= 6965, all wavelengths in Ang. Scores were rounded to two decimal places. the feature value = 1.05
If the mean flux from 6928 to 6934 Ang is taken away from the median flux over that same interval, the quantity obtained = 0.03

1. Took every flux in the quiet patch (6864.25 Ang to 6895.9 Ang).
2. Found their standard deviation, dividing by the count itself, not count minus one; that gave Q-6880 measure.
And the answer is 0.34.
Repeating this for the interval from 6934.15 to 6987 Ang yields 0.46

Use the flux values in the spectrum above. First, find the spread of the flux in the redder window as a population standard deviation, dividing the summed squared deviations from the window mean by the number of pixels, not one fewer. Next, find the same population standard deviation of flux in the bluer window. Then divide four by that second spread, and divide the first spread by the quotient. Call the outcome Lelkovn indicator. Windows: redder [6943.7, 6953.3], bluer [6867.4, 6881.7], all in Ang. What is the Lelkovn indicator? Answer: 0.011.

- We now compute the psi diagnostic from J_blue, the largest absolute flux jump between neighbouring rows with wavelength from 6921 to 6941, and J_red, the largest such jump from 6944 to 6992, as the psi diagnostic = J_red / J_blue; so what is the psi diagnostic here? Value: 0.60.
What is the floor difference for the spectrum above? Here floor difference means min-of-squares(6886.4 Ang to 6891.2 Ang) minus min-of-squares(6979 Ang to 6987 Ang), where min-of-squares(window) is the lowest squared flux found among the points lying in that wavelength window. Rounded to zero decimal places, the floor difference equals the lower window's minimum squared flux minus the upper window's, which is -1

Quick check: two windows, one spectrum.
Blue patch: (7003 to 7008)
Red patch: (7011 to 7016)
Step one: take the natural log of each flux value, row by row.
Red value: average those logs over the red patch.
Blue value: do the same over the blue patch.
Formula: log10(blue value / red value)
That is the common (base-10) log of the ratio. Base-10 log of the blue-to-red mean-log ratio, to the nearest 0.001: 0.005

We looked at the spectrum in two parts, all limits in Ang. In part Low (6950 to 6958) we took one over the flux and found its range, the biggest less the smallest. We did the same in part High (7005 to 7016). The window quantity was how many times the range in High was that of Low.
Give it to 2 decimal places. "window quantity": 0.48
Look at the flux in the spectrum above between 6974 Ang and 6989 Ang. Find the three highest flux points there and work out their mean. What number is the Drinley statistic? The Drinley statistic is 9.15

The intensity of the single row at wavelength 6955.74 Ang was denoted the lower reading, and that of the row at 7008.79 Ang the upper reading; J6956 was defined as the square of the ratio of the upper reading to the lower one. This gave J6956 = 1.4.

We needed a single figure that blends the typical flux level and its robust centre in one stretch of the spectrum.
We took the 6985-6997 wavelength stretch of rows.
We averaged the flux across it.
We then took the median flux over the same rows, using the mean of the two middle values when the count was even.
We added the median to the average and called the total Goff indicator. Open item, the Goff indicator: 17.7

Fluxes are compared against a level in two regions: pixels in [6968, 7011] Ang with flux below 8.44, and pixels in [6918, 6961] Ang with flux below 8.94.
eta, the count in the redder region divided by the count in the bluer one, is 0.40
